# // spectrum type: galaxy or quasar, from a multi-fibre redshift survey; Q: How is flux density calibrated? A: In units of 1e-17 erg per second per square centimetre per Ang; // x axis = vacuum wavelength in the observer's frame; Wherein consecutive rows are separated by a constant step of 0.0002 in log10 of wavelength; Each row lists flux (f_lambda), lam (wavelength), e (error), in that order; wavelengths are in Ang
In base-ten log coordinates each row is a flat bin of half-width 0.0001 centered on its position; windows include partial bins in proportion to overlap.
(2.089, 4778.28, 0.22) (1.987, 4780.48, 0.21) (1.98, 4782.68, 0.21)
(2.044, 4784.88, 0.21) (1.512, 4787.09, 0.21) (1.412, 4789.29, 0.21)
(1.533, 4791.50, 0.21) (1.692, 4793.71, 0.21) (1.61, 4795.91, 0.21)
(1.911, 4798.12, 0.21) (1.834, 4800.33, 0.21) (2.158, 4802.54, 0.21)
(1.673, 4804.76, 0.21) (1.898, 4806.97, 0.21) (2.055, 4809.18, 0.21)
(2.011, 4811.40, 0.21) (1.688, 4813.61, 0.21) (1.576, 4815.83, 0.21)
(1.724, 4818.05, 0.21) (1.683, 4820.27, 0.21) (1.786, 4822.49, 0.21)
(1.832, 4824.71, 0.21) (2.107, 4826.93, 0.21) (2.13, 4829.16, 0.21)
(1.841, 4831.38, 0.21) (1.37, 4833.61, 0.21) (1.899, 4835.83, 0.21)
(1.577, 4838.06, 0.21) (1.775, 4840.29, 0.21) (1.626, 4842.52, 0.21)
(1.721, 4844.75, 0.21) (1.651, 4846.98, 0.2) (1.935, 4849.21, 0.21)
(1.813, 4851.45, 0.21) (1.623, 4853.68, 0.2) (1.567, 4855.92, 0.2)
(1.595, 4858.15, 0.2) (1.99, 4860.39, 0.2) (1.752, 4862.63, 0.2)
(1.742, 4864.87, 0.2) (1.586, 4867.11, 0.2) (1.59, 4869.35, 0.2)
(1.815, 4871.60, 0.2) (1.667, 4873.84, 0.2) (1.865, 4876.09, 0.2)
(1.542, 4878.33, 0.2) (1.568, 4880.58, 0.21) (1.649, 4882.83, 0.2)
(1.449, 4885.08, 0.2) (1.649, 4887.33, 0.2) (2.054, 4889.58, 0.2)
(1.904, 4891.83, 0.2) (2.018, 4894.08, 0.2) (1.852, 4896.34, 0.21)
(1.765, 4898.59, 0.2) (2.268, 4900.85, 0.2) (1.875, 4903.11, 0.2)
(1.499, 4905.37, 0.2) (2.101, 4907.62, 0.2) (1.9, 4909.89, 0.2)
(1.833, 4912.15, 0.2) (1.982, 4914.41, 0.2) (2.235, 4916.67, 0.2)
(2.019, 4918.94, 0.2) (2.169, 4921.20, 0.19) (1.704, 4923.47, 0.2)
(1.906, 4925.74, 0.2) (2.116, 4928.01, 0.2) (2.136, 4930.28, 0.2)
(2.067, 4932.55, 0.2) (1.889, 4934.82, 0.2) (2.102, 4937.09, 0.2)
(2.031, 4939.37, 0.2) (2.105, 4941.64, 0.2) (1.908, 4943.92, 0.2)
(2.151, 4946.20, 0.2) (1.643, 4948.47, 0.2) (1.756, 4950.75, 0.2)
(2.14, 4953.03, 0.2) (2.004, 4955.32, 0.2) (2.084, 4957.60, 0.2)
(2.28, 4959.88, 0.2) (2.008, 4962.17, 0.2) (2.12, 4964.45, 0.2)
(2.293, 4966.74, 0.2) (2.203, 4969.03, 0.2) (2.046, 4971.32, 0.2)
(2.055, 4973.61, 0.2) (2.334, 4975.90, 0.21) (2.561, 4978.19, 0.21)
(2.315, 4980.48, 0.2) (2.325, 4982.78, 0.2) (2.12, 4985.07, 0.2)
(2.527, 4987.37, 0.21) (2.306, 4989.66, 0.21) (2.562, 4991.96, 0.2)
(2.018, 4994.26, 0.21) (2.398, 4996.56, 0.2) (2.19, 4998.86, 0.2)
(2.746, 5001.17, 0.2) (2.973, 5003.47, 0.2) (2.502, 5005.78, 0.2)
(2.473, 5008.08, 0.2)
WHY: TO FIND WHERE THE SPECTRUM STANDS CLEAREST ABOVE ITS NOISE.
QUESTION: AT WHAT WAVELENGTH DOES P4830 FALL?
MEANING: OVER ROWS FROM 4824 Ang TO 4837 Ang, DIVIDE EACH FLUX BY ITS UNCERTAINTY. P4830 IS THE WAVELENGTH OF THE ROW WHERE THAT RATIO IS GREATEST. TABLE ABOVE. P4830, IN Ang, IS 4829.16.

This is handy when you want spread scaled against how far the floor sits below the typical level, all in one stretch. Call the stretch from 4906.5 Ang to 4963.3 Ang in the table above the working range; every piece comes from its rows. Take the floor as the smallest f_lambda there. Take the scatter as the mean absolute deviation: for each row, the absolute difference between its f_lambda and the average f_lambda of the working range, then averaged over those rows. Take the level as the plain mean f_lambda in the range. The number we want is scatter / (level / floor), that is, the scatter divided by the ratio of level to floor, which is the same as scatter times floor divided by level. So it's 0.104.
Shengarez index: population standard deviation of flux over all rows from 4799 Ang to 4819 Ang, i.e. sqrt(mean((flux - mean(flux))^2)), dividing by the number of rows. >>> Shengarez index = 0.19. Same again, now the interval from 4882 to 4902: 0.23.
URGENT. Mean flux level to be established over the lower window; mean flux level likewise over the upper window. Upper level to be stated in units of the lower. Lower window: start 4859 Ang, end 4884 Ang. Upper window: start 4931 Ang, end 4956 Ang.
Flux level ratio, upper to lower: 1.16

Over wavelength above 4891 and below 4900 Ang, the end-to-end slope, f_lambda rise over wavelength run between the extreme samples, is -0.021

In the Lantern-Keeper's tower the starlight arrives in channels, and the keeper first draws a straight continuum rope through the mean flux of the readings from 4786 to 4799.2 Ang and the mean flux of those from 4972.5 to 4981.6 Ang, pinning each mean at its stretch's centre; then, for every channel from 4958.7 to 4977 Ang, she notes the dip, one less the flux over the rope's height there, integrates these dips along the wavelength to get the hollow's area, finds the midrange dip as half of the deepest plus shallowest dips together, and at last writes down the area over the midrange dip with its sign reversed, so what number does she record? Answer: -19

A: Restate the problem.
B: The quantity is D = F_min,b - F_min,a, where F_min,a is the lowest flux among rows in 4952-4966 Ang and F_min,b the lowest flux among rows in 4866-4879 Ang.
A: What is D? -0.46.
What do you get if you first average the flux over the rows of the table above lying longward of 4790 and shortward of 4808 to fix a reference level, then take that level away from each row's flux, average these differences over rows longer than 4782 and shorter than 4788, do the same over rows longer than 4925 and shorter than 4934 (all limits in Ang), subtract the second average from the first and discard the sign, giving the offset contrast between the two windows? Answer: 0.21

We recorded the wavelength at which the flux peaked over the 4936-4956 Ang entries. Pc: 4946.20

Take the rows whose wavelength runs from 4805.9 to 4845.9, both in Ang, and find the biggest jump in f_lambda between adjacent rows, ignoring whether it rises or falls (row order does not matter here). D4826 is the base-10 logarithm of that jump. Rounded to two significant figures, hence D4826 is -0.28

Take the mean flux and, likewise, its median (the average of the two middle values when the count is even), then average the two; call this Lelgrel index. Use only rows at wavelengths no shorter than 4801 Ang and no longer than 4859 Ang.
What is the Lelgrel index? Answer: 1.77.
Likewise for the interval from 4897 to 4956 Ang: 1.99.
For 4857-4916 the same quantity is 1.79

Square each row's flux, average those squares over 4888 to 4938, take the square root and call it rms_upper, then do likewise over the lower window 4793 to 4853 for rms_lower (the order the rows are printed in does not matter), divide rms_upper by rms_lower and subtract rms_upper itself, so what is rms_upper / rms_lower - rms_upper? -0.89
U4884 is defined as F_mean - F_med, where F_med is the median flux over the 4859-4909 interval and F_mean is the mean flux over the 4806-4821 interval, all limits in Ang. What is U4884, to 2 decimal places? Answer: 0.05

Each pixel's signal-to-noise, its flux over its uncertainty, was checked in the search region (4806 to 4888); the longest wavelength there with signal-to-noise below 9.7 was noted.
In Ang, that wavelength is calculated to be 4887.33 Ang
